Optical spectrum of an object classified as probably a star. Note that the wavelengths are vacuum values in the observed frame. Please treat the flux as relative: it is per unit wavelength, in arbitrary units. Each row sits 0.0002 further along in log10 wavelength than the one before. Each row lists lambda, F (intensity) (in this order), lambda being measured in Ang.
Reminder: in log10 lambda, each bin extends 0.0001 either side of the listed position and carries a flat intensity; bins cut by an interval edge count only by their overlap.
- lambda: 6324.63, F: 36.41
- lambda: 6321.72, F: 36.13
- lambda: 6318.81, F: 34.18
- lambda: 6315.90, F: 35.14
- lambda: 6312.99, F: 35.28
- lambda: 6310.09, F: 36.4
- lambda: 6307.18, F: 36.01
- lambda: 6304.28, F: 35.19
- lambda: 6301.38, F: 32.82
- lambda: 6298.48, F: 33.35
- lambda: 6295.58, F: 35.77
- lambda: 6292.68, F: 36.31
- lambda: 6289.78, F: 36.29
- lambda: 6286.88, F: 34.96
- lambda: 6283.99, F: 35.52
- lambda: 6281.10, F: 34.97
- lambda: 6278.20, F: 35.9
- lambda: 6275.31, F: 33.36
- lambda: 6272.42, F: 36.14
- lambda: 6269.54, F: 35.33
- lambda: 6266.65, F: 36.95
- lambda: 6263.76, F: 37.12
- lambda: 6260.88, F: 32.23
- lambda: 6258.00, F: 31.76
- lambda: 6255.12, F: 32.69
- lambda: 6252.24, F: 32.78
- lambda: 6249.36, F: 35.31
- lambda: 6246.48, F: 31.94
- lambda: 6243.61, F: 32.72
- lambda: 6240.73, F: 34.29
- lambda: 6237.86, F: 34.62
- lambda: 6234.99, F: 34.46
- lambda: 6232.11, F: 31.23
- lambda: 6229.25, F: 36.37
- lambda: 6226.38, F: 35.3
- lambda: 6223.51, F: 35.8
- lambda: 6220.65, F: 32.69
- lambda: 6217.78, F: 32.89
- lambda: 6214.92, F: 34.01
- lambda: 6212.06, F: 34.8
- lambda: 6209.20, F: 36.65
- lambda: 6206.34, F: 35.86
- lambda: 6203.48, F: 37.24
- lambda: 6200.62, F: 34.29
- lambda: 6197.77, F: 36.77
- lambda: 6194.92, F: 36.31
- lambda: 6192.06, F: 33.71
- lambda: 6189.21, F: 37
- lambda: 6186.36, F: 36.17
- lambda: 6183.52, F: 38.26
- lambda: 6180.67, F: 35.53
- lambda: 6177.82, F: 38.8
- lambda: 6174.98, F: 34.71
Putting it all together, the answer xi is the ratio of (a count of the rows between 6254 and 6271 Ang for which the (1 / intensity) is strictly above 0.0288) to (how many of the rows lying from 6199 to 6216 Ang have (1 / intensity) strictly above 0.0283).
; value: 1.0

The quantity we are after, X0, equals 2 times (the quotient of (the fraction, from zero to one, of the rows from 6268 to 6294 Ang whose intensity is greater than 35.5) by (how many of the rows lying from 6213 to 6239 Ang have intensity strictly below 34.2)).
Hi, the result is 0.3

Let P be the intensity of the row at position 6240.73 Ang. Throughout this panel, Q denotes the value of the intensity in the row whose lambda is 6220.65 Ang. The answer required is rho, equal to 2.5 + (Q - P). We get 0.9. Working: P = 34.29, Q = 32.69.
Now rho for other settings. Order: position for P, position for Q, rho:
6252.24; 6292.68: 6.0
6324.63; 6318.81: 0.3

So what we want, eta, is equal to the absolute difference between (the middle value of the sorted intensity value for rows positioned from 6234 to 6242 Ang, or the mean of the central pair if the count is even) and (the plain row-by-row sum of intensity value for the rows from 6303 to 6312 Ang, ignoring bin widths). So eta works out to 73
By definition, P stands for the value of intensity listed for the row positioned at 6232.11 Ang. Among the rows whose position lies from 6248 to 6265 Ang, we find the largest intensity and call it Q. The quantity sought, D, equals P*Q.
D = 1159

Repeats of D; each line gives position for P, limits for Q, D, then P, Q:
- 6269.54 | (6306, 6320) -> 1286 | 35.33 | 36.4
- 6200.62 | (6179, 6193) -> 1312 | 34.29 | 38.26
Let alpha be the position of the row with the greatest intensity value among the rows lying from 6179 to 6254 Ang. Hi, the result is 6183.52 Ang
